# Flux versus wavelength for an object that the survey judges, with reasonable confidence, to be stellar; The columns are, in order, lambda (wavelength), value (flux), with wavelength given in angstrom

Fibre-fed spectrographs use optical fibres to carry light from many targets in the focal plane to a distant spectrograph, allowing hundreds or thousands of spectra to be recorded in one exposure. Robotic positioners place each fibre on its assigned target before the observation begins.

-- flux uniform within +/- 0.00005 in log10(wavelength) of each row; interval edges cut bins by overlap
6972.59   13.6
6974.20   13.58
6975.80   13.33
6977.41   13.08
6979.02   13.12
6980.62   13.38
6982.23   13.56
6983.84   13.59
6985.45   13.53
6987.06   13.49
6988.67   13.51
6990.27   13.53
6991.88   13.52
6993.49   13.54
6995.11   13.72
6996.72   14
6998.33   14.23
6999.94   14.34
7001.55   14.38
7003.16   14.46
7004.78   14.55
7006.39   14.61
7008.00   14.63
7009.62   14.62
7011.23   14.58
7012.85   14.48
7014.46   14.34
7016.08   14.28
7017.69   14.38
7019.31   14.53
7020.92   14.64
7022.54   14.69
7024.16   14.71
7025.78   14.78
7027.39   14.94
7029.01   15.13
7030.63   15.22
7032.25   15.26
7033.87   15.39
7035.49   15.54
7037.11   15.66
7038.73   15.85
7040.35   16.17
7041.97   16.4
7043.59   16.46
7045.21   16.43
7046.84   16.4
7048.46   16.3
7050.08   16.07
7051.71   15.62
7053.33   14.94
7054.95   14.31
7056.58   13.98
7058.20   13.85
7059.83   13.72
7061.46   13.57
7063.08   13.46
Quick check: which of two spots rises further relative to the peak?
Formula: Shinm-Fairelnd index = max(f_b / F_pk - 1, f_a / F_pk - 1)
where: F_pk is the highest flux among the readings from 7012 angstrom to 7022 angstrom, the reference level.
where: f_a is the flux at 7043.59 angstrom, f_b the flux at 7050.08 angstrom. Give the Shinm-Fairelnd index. 0.12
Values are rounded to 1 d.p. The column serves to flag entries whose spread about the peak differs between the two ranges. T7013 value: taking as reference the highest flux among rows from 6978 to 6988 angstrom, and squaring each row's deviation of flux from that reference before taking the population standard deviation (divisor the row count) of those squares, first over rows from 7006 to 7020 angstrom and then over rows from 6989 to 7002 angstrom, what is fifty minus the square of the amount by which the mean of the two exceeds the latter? 50.0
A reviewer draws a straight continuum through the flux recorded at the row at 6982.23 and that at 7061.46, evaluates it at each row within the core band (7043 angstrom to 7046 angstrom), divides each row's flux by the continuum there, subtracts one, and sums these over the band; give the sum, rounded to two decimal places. 0.42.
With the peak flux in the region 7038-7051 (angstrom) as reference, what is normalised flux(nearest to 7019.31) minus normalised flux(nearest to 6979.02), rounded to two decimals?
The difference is 0.09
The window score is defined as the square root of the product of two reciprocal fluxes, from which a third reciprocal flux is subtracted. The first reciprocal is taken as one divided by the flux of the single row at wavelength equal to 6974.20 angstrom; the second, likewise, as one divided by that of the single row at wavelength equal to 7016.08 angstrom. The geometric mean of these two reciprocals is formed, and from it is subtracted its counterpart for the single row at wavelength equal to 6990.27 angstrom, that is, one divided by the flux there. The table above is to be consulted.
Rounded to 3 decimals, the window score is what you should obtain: -0.002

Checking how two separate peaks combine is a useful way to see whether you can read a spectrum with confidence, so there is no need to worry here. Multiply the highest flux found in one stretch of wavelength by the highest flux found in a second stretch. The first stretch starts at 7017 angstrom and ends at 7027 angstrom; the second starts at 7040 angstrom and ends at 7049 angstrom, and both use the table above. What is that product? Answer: 243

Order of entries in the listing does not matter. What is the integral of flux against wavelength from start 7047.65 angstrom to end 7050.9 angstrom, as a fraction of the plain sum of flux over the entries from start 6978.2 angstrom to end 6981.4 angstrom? 1.98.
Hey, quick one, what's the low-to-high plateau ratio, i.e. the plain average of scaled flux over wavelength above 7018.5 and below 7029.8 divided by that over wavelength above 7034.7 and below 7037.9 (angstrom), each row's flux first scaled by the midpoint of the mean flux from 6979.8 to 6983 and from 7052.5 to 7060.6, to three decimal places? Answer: 0.947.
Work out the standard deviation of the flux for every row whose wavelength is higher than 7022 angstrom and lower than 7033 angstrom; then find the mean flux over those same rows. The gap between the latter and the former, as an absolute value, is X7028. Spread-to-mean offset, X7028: 14.7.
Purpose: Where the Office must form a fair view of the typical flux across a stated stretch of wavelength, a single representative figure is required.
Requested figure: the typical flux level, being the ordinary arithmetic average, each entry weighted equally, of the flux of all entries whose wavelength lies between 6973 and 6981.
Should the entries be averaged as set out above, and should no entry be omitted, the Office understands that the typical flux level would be 13.3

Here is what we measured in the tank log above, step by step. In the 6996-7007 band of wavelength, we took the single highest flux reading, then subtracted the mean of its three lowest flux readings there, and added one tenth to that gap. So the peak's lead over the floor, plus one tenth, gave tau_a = 0.52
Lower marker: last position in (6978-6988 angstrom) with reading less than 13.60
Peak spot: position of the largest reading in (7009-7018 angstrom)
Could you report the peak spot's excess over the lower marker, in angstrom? 22.6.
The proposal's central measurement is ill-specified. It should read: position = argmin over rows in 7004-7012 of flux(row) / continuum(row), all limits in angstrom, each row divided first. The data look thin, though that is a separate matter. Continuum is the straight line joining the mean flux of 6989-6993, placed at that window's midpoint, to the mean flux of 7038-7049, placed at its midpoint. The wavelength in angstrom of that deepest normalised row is 7011.23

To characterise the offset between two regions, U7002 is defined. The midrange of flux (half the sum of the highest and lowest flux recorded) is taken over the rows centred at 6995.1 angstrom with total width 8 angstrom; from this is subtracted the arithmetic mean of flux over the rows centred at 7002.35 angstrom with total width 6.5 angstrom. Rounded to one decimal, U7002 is -0.6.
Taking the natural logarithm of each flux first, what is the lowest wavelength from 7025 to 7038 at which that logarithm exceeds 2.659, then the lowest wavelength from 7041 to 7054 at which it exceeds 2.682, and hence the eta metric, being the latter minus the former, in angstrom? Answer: 16.2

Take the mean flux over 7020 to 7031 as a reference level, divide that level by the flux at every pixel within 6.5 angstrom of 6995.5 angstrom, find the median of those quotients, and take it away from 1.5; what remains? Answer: 0.43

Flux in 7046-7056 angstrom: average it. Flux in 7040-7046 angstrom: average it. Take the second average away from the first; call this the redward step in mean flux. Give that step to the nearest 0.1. -0.8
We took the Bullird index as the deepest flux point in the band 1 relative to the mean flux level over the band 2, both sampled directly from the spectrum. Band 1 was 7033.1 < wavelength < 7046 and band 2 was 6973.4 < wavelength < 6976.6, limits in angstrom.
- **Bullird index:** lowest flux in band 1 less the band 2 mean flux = 1.9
